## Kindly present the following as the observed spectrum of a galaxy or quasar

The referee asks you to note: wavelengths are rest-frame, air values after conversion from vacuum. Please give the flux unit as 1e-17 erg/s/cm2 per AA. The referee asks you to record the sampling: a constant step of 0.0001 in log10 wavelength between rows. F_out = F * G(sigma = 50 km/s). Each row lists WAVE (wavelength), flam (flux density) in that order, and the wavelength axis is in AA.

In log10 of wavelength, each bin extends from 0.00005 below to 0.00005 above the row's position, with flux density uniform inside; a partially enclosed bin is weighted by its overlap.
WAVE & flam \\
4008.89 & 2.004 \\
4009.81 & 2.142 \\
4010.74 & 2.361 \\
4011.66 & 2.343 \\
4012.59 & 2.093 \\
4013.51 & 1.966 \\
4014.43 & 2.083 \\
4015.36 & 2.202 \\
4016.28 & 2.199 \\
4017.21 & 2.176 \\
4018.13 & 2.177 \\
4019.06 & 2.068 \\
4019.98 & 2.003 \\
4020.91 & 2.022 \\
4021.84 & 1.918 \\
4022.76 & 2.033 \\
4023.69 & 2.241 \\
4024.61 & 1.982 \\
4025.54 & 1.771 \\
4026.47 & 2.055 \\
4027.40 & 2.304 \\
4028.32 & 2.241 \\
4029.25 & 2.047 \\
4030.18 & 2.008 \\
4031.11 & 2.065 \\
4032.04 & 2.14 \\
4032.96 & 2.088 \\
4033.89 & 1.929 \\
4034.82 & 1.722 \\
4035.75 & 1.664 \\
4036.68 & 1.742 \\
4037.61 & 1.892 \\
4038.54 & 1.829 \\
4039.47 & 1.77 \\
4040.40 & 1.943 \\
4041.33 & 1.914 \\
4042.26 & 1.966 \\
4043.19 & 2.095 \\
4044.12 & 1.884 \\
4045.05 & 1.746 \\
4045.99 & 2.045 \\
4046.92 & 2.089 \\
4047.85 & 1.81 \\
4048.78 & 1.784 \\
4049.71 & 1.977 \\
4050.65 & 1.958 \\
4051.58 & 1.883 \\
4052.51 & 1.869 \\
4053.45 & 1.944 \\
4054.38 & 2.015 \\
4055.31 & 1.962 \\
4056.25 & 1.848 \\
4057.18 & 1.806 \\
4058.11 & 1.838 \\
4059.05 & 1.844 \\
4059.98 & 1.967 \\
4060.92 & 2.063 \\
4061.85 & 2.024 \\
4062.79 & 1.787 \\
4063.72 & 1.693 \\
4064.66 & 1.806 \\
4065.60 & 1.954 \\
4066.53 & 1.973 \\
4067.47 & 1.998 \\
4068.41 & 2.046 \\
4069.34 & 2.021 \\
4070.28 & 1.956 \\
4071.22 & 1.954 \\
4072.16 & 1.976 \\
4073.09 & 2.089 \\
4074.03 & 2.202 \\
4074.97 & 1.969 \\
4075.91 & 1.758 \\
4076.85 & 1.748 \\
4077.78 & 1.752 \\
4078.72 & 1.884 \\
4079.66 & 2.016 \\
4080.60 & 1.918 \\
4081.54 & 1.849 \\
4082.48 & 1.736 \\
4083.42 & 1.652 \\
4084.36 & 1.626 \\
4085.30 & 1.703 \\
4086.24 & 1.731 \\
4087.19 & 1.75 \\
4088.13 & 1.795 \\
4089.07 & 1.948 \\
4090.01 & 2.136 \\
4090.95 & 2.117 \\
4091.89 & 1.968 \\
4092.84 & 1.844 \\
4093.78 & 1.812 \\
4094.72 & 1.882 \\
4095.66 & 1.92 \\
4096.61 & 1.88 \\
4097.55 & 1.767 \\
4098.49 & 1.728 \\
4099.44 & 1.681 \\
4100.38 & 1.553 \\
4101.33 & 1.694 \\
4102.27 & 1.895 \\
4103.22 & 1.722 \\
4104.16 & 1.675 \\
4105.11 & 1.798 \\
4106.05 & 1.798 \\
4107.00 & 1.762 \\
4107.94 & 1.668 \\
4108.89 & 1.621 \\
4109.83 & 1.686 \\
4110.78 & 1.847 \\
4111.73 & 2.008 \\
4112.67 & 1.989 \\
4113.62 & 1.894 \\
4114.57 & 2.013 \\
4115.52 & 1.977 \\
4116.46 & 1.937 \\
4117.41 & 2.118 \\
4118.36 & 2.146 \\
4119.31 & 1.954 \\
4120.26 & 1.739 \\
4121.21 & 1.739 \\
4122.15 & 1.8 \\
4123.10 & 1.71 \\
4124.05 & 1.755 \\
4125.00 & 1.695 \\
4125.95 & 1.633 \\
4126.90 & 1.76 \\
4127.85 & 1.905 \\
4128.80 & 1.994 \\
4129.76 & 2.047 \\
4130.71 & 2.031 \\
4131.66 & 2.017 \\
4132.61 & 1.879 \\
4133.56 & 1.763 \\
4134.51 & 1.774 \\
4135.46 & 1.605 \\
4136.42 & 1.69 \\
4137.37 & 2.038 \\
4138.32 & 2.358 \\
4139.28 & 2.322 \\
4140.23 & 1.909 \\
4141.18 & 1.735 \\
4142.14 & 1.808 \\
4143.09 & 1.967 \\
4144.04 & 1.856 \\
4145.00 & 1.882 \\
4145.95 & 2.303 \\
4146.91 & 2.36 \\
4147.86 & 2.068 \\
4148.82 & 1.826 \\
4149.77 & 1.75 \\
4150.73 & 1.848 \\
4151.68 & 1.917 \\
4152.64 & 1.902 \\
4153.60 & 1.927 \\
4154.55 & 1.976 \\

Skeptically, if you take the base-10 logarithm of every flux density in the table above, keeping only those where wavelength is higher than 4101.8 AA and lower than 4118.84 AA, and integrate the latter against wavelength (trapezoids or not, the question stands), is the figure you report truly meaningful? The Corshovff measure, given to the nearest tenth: 4.6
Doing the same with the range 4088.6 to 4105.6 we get 4.5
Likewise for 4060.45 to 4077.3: 4.9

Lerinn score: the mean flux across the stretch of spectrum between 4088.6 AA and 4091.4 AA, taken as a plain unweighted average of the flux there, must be 2.07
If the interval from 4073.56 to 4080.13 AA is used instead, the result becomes 1.90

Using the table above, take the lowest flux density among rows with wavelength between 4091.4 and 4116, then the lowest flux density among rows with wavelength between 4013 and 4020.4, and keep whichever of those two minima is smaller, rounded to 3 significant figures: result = 1.55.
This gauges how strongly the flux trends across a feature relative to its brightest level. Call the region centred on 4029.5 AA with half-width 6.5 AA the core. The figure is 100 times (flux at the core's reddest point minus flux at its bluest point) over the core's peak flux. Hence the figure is -25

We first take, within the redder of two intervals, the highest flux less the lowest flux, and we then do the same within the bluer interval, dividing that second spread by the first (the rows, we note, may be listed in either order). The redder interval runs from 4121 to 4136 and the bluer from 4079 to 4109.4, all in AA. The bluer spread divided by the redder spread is 1.3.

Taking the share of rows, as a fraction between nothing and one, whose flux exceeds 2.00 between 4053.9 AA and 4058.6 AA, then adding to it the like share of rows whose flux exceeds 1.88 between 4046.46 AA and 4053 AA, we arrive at 0.8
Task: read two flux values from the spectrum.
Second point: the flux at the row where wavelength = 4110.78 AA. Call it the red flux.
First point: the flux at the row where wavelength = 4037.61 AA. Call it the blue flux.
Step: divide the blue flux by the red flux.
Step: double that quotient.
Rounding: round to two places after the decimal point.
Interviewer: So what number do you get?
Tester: 2.05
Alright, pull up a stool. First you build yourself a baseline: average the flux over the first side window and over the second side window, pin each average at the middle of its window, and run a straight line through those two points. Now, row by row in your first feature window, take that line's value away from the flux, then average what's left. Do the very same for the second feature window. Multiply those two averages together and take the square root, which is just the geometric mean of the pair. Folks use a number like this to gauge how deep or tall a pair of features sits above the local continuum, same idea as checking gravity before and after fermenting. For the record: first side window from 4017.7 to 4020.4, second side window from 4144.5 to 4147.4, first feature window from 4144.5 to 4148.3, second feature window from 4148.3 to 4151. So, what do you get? 0.10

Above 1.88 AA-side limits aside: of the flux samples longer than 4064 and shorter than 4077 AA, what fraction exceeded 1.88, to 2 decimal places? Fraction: 0.79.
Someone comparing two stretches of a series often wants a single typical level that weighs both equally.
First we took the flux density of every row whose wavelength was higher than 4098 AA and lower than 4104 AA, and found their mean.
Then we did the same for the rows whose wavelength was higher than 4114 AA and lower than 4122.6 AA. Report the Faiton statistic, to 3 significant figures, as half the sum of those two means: 1.82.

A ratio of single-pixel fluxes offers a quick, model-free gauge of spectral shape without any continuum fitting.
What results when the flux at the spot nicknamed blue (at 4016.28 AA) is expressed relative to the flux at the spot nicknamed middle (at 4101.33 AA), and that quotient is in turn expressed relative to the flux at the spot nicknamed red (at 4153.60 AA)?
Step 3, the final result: 0.67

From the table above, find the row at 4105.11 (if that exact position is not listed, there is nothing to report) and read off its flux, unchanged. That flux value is 1.798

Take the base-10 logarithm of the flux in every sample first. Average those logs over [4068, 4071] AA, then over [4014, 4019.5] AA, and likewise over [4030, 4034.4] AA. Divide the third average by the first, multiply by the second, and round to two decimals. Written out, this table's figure 0.34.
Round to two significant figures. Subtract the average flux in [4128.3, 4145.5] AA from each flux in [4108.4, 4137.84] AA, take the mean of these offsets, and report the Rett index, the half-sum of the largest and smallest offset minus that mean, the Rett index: 0.012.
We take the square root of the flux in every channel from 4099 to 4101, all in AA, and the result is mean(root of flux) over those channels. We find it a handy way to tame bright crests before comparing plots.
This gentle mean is 1.27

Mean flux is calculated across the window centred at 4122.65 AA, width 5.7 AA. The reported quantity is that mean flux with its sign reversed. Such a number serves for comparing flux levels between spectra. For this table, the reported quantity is -1.74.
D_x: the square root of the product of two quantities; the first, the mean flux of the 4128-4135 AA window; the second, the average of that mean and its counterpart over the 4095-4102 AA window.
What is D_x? 1.88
